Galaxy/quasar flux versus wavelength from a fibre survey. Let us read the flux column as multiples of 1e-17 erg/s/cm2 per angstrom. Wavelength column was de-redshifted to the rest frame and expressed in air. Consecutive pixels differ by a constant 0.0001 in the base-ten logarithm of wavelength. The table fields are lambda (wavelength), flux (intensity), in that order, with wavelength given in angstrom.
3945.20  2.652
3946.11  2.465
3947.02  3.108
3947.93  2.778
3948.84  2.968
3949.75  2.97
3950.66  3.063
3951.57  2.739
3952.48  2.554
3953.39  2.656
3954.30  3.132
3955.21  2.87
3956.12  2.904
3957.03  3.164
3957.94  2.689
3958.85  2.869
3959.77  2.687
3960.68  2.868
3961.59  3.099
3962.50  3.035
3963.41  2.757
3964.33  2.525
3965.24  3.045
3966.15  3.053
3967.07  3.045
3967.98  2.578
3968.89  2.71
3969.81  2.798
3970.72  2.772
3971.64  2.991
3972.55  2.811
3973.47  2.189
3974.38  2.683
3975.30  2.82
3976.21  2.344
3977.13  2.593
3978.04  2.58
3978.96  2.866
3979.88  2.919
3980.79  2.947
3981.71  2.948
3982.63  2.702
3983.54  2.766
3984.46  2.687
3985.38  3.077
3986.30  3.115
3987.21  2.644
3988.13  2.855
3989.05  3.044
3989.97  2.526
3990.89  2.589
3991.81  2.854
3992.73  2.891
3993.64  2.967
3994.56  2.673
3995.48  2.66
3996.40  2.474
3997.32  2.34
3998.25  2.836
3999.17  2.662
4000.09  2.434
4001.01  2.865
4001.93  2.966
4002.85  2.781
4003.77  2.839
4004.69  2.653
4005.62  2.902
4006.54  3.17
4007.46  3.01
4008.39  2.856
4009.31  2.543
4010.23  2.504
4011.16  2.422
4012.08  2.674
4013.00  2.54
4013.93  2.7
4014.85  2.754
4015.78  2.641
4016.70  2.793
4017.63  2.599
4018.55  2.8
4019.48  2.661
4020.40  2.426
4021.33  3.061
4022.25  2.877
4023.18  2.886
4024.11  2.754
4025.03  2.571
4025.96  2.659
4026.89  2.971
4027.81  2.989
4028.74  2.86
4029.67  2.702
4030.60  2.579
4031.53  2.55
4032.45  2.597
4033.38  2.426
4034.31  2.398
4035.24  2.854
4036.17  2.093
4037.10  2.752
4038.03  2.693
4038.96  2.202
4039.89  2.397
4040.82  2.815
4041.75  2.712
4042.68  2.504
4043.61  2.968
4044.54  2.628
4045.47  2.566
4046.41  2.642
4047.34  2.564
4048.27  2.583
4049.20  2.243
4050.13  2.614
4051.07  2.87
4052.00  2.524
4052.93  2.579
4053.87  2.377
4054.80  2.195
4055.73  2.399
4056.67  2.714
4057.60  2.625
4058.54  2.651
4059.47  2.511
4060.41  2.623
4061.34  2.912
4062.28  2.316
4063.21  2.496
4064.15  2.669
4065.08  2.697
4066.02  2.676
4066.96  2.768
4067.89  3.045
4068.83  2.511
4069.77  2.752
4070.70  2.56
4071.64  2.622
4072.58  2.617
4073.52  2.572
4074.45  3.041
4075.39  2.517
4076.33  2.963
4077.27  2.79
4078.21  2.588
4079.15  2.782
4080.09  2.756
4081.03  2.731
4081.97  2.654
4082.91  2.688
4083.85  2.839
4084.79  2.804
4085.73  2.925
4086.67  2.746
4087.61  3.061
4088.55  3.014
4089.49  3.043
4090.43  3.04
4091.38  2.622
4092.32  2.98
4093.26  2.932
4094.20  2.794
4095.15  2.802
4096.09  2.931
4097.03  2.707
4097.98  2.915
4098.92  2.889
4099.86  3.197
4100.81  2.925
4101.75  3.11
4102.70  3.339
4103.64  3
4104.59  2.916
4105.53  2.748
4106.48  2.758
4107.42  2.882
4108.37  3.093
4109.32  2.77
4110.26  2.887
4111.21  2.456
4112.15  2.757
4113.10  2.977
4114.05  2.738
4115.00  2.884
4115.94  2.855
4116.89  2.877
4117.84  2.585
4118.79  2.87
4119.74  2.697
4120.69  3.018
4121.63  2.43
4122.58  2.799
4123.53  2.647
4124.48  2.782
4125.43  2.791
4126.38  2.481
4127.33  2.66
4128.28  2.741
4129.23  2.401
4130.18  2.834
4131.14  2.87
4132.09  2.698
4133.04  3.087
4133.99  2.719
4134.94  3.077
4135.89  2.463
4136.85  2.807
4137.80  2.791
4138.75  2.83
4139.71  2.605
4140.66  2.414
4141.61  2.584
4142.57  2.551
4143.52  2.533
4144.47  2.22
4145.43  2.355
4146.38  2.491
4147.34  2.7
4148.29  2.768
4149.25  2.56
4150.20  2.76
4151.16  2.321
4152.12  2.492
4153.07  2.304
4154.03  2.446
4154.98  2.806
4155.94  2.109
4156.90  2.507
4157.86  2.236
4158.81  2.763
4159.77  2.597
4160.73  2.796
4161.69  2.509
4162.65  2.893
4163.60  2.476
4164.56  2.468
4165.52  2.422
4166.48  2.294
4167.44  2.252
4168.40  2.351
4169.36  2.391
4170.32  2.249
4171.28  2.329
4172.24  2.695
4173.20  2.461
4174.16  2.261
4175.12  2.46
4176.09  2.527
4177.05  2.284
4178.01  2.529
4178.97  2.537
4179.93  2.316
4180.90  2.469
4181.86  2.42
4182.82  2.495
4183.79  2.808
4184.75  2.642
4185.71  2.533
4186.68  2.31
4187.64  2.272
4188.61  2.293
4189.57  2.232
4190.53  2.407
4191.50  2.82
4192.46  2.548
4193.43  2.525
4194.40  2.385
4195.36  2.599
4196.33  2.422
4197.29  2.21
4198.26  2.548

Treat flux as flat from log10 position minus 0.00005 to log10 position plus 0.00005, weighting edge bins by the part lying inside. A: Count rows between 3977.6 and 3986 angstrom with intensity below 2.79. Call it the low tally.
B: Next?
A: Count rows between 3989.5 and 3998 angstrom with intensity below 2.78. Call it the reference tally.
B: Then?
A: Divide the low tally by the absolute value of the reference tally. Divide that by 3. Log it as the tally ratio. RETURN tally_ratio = 0.22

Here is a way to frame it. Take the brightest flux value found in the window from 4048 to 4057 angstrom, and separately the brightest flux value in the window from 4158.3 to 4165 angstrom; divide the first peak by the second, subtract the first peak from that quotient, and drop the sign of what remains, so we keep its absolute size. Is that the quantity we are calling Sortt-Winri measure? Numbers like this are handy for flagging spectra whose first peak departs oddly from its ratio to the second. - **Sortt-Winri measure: 1.88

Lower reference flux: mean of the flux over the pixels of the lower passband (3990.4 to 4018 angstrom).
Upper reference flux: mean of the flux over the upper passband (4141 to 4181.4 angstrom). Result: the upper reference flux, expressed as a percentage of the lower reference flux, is 91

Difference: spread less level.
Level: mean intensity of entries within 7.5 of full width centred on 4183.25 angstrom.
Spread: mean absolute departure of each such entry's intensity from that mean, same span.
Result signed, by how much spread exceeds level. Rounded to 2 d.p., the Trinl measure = -2.38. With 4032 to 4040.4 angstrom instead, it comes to -2.28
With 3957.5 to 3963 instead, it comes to -2.75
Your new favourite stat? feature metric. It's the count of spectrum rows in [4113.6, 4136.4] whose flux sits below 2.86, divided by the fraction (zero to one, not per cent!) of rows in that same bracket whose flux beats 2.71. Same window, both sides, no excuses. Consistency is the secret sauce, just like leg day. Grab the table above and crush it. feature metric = 27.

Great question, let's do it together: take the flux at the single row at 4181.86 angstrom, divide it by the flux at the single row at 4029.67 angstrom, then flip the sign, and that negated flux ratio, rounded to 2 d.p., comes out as -0.90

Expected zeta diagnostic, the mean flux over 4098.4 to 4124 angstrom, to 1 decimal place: 2.9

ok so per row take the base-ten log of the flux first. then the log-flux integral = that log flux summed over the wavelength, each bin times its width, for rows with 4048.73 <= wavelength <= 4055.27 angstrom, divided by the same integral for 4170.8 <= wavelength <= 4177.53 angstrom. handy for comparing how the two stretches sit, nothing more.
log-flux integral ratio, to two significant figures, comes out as 0.99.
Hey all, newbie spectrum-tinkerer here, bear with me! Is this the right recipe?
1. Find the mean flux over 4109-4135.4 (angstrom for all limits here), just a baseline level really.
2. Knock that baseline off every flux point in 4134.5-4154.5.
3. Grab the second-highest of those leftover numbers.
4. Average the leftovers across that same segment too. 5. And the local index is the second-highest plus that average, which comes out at -0.1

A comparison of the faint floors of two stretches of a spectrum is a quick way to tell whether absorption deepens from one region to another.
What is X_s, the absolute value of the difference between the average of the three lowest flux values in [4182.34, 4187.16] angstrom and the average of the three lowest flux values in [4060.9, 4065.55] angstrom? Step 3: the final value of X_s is 0.05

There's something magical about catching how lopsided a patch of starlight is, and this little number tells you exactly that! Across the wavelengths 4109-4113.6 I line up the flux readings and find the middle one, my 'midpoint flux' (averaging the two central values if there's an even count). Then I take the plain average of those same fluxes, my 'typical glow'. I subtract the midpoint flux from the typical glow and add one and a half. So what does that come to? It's 1.50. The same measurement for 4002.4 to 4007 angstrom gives 1.53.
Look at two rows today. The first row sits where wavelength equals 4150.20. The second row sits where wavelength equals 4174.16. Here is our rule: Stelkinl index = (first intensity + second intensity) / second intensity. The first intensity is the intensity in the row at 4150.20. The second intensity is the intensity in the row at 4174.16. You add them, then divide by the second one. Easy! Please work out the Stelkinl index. 2.22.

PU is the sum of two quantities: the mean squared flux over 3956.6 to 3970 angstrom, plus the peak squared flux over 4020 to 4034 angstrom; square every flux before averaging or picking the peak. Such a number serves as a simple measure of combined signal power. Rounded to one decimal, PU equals 17.6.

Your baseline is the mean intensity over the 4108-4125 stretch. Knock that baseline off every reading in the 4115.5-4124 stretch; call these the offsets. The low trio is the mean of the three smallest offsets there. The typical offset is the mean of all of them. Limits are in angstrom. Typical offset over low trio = 0.1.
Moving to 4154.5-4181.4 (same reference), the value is 0.5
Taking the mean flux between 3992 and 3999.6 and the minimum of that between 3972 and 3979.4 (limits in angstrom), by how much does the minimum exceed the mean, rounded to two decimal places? -0.50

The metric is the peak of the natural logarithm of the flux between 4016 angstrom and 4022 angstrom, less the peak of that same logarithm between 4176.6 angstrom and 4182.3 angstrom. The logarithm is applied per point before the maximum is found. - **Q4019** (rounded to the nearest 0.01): 0.19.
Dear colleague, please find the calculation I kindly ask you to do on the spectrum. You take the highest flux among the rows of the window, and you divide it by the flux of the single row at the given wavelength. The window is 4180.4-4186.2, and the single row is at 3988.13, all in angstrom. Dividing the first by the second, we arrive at 0.98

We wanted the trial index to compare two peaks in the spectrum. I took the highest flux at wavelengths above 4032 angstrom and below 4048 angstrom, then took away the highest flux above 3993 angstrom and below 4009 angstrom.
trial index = -0.20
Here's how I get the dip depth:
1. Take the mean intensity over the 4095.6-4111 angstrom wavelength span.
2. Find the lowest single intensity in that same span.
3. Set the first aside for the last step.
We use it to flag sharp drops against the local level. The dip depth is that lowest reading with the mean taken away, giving -0.23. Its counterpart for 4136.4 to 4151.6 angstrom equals -0.36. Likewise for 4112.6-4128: -0.33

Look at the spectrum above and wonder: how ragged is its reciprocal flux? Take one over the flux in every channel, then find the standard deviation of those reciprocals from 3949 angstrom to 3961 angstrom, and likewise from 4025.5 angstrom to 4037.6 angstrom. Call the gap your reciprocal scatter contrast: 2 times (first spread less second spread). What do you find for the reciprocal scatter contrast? -0.03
